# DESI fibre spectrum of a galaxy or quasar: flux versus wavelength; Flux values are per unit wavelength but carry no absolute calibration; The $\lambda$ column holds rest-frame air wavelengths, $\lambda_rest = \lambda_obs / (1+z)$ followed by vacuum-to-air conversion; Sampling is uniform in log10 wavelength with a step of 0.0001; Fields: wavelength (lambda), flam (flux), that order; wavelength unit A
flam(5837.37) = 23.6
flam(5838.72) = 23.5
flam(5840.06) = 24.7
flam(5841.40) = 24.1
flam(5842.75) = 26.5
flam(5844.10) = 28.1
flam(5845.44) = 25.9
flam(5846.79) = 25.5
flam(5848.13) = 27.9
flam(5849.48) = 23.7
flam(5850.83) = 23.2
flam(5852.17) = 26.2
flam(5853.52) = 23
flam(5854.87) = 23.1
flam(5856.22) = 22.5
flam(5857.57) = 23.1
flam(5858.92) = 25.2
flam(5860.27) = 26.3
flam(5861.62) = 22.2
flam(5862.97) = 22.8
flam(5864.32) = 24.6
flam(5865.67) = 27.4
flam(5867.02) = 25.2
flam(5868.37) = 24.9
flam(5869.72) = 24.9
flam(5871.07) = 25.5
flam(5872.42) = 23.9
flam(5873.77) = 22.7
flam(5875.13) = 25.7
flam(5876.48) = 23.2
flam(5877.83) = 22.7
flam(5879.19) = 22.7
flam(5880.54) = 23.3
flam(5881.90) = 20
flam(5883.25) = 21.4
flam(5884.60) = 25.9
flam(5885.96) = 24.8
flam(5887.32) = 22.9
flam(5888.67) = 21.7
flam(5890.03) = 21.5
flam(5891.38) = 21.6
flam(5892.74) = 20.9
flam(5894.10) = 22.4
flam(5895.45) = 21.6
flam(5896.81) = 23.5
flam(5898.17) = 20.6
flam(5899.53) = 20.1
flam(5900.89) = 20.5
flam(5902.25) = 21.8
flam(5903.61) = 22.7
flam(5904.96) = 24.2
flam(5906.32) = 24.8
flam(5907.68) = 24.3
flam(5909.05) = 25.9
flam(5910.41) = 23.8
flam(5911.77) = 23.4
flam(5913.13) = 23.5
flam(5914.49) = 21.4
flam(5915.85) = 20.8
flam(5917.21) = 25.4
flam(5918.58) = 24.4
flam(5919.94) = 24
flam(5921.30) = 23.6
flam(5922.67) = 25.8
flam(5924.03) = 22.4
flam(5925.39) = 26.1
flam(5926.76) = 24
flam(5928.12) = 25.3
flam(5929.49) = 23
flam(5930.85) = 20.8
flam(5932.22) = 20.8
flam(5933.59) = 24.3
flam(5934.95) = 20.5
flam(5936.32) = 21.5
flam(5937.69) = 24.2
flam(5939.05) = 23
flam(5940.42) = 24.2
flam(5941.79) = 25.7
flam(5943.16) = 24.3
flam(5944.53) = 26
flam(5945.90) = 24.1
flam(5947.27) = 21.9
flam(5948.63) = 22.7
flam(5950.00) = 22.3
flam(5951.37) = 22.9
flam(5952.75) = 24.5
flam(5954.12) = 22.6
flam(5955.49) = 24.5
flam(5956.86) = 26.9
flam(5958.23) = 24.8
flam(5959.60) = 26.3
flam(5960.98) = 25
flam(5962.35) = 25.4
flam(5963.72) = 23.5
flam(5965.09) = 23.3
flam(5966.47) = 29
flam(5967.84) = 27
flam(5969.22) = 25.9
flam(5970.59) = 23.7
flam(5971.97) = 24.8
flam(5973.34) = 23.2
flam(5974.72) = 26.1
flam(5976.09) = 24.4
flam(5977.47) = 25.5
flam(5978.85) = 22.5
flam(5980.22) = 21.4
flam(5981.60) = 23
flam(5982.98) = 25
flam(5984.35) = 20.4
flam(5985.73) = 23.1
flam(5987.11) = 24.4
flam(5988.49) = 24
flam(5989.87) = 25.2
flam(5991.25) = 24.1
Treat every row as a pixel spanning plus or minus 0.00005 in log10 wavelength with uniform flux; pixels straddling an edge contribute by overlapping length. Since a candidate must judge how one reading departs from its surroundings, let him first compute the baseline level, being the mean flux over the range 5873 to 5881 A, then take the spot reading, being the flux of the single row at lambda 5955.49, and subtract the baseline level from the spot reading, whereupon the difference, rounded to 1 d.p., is 1.1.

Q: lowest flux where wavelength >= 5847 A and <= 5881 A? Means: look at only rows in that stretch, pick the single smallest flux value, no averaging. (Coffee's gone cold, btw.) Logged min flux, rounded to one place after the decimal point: 22.2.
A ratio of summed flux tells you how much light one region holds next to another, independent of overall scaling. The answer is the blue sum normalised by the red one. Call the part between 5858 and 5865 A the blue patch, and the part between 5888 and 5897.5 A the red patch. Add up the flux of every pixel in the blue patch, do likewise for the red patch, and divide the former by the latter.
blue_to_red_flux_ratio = 0.79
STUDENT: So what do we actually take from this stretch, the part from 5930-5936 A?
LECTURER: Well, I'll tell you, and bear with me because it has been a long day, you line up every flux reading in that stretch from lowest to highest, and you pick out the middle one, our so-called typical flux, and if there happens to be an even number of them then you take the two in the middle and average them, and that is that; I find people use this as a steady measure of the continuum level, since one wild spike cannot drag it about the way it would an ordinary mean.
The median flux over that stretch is 20.8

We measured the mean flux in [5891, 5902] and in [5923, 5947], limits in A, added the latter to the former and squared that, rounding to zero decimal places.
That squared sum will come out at 2020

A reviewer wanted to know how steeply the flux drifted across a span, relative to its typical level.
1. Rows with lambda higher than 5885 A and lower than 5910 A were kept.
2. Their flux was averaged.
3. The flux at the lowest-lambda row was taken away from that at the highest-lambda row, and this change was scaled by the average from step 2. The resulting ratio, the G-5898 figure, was 0.05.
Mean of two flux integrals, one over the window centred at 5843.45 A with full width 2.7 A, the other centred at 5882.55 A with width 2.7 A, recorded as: 64.8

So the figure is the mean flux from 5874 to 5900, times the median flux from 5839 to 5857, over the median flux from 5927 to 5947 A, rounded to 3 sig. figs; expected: 23.0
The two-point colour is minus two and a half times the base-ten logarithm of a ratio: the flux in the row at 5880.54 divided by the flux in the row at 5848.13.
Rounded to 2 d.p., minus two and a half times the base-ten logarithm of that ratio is 0.20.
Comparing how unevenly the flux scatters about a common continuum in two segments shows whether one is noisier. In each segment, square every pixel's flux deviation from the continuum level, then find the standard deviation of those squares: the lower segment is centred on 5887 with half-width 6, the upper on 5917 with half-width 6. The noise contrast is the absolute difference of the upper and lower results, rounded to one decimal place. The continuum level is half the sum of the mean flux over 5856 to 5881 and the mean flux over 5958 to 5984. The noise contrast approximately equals 1.2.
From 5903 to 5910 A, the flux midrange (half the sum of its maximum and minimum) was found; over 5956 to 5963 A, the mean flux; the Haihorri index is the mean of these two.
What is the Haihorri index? 25.0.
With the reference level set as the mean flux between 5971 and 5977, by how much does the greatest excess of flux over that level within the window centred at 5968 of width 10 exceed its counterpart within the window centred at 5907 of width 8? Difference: 3.1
